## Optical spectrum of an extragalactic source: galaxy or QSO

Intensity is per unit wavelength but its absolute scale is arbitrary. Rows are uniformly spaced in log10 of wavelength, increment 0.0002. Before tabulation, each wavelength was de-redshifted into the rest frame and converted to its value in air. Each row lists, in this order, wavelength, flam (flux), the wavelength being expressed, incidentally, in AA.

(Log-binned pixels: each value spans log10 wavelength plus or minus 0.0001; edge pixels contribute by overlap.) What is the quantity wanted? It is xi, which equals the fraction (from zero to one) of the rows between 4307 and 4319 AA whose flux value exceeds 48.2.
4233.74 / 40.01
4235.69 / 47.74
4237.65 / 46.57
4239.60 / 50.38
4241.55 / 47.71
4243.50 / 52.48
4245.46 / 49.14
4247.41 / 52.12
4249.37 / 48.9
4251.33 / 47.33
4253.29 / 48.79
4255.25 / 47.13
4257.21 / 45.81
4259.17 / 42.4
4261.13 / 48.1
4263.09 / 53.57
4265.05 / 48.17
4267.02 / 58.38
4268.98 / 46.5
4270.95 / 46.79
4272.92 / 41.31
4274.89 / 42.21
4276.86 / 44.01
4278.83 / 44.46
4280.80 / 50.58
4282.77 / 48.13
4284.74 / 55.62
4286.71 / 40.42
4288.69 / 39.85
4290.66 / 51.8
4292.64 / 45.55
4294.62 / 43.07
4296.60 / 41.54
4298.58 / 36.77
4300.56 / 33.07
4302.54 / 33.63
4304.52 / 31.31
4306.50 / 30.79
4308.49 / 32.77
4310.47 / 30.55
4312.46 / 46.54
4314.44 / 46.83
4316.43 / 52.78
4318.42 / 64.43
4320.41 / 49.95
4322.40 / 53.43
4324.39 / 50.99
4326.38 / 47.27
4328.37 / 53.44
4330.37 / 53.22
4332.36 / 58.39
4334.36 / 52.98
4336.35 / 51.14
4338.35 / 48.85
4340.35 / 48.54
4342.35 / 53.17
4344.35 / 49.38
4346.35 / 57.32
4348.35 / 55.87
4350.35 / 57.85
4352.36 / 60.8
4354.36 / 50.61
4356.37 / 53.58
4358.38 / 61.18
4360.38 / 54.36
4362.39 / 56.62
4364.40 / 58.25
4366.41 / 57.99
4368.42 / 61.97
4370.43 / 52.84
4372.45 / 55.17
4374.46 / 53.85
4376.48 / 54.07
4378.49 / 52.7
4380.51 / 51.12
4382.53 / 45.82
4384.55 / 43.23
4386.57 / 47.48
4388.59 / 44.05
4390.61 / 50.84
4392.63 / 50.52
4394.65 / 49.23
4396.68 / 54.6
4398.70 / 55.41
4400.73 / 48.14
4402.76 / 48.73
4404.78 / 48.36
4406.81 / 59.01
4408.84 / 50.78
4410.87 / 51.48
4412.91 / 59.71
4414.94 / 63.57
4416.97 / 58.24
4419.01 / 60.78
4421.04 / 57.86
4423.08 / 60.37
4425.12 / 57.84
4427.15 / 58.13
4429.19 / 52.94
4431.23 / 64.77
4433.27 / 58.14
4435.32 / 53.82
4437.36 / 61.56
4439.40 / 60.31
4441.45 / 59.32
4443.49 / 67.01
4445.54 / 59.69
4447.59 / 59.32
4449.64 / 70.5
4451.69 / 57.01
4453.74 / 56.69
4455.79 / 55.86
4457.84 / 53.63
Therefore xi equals 0.33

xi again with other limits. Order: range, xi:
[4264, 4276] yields 0.17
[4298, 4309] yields 0.00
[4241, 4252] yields 0.67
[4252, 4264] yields 0.33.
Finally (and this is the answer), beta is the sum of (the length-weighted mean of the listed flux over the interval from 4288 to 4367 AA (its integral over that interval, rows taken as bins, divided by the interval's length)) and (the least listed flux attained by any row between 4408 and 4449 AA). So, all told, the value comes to 100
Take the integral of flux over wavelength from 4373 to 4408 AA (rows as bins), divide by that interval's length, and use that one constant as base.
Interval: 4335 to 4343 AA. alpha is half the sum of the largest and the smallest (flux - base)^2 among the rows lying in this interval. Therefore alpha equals 4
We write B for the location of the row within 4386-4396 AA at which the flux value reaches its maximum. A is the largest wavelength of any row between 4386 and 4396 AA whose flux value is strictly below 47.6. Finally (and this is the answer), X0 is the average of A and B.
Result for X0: 4389.6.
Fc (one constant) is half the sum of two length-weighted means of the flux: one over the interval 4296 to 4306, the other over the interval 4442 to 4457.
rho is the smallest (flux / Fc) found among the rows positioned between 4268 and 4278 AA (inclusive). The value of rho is 0.9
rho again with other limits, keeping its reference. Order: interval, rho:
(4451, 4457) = 1.2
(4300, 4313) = 0.6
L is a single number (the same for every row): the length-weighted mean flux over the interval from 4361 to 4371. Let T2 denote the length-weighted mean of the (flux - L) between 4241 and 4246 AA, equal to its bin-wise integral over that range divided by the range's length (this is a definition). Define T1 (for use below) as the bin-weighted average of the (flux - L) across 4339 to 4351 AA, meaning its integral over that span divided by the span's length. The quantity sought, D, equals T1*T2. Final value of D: 32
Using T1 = -4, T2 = -8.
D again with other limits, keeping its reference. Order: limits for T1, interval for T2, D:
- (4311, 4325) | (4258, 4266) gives 59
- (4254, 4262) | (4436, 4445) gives -47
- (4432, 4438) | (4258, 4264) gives -3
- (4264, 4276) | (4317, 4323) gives 18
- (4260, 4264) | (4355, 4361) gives 11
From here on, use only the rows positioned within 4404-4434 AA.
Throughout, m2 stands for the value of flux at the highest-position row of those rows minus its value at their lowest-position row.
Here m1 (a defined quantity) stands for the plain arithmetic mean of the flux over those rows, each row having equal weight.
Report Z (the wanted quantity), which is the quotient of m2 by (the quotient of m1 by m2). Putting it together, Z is 1.7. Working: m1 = 57.5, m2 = 10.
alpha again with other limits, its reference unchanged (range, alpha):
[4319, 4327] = 5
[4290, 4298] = 41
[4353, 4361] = 57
